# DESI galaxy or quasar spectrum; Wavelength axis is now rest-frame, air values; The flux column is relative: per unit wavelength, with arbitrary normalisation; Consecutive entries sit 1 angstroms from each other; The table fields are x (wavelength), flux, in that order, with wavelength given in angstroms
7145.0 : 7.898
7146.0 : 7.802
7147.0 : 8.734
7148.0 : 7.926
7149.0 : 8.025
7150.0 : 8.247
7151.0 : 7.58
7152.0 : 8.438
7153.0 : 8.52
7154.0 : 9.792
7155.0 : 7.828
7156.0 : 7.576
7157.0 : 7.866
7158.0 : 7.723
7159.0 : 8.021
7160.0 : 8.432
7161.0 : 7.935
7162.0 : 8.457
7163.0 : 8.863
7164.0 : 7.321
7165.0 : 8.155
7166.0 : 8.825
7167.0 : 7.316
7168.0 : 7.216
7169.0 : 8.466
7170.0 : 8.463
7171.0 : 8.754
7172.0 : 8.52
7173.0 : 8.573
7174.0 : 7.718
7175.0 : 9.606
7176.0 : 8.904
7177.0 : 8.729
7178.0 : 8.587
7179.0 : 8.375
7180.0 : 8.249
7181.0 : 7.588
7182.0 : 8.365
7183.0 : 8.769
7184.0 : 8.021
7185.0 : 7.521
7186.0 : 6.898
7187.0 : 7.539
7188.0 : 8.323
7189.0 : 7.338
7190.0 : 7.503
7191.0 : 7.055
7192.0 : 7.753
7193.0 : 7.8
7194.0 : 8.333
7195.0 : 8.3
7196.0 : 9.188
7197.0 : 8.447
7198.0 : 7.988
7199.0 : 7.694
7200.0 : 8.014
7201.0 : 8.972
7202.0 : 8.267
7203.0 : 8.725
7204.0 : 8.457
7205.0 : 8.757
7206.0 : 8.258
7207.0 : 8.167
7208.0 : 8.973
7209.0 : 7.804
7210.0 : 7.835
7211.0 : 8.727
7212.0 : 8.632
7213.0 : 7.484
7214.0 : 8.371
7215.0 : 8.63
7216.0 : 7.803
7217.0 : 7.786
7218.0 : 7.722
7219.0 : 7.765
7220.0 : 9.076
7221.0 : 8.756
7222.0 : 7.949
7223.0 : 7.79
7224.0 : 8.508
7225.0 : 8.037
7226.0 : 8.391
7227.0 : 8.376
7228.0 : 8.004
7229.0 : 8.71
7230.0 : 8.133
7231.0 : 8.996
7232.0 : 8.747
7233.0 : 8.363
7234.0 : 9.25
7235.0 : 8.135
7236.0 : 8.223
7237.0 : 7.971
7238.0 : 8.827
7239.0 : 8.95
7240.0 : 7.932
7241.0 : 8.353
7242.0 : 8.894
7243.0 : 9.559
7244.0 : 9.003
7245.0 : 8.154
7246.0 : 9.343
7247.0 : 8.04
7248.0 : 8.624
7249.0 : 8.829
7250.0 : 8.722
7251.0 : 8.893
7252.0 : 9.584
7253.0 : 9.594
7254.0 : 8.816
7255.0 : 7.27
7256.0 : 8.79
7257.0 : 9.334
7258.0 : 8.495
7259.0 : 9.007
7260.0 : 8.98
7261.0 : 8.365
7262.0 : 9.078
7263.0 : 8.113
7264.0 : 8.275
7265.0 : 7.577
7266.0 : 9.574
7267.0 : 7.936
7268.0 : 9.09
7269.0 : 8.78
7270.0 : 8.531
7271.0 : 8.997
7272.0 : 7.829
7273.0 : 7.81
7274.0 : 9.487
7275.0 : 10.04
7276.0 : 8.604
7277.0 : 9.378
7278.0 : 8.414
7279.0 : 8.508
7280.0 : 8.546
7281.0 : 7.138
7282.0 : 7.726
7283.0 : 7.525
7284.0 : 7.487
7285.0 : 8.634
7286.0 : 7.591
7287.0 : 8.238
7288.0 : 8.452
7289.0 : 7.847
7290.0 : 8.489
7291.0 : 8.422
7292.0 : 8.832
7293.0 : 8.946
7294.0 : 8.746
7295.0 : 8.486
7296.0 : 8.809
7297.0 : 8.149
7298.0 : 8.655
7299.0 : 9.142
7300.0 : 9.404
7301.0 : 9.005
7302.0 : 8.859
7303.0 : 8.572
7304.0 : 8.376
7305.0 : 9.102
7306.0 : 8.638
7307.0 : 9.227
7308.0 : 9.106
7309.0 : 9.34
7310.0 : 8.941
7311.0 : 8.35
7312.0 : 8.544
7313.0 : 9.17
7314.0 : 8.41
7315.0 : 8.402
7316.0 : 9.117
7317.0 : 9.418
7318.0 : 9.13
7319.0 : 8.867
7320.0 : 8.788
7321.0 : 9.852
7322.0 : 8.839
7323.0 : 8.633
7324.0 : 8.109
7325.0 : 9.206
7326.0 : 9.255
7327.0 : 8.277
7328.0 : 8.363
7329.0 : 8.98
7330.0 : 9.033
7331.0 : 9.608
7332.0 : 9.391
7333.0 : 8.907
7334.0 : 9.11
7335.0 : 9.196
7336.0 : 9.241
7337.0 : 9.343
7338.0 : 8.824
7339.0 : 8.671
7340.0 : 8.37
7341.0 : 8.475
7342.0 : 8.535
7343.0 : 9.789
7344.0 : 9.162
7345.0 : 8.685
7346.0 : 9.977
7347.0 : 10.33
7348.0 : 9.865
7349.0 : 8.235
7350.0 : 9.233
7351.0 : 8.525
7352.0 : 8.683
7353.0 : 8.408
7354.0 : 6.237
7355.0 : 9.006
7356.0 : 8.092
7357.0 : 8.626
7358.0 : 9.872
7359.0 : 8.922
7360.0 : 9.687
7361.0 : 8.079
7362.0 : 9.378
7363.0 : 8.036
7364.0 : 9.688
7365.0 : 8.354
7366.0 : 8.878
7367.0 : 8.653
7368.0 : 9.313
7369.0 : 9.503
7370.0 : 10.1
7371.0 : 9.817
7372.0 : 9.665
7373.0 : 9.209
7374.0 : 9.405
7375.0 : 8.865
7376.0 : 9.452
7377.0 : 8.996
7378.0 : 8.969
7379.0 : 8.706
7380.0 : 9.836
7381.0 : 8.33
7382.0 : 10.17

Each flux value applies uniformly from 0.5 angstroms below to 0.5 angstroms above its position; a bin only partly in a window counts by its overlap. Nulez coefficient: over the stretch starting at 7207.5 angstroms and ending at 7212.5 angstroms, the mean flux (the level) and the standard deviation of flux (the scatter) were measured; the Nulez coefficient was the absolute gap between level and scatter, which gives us 7.9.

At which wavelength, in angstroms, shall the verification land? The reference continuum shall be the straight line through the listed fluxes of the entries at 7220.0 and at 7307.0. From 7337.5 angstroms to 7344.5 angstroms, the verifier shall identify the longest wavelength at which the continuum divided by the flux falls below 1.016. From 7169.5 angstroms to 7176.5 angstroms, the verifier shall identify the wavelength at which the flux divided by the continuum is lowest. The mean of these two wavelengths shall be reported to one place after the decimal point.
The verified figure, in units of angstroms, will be 7259.0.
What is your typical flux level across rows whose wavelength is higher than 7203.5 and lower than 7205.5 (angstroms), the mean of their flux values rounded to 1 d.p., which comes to 8.6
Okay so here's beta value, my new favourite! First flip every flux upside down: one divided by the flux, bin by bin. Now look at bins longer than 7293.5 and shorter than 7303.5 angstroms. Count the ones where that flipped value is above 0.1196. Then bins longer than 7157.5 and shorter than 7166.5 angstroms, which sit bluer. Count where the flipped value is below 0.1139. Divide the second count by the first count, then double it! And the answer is 4.0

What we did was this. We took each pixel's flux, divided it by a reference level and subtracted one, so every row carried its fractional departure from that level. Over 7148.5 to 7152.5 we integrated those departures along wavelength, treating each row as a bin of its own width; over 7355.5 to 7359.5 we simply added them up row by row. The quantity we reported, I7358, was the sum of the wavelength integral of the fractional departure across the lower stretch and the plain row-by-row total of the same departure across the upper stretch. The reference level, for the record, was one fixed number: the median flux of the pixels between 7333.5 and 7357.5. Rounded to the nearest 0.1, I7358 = -0.3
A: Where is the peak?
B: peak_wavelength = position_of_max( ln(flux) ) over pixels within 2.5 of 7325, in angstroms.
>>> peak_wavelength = 7326.0 angstroms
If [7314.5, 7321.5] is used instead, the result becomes 7321.0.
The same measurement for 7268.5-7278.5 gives 7275.0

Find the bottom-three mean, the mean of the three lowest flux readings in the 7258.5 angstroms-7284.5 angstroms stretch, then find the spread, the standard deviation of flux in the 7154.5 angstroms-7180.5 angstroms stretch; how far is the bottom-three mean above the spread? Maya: 6.8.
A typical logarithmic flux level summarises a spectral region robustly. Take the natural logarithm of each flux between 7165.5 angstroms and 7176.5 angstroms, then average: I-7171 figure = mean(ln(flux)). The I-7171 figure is 2.12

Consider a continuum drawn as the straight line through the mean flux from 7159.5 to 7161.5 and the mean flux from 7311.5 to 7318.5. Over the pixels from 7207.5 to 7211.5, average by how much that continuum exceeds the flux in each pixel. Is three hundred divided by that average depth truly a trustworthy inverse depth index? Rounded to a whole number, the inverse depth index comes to 4222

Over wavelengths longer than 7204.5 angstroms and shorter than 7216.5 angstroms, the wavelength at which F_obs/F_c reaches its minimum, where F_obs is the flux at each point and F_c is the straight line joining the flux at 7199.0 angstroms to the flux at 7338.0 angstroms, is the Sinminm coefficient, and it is 7213.0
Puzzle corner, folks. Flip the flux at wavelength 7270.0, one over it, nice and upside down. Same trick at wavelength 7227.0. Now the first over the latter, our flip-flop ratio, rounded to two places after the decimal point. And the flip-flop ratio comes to 0.98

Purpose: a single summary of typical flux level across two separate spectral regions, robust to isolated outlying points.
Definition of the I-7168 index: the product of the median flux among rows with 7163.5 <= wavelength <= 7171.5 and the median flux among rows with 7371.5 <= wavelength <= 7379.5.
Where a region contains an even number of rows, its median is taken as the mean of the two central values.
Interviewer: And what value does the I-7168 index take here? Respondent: 76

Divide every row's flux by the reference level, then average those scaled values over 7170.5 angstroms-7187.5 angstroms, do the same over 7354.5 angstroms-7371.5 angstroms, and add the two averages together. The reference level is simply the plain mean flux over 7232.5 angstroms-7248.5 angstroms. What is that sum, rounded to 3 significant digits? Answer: 2.02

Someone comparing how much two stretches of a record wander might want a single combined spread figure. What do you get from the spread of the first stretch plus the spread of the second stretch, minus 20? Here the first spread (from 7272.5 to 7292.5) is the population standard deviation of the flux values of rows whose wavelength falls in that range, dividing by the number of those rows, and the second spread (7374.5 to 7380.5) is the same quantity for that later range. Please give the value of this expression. -18.9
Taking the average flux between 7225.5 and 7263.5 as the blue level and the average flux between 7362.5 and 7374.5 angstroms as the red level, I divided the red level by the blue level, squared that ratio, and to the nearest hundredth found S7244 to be 1.13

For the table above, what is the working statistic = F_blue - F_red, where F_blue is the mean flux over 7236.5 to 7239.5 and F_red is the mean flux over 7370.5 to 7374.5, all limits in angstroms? -0.9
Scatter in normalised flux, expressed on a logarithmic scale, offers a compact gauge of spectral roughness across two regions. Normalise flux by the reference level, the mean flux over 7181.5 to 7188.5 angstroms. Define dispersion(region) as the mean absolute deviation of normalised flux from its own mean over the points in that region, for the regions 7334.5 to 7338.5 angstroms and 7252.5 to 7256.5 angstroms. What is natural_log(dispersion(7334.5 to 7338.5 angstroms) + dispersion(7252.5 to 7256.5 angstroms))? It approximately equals -2.2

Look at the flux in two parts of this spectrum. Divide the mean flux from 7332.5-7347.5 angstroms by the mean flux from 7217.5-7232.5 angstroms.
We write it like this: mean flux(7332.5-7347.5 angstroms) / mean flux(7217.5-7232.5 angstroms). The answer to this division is 1.09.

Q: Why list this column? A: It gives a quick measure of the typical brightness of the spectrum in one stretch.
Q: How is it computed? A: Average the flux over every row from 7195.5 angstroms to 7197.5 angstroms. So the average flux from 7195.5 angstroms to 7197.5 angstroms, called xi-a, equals 8.8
